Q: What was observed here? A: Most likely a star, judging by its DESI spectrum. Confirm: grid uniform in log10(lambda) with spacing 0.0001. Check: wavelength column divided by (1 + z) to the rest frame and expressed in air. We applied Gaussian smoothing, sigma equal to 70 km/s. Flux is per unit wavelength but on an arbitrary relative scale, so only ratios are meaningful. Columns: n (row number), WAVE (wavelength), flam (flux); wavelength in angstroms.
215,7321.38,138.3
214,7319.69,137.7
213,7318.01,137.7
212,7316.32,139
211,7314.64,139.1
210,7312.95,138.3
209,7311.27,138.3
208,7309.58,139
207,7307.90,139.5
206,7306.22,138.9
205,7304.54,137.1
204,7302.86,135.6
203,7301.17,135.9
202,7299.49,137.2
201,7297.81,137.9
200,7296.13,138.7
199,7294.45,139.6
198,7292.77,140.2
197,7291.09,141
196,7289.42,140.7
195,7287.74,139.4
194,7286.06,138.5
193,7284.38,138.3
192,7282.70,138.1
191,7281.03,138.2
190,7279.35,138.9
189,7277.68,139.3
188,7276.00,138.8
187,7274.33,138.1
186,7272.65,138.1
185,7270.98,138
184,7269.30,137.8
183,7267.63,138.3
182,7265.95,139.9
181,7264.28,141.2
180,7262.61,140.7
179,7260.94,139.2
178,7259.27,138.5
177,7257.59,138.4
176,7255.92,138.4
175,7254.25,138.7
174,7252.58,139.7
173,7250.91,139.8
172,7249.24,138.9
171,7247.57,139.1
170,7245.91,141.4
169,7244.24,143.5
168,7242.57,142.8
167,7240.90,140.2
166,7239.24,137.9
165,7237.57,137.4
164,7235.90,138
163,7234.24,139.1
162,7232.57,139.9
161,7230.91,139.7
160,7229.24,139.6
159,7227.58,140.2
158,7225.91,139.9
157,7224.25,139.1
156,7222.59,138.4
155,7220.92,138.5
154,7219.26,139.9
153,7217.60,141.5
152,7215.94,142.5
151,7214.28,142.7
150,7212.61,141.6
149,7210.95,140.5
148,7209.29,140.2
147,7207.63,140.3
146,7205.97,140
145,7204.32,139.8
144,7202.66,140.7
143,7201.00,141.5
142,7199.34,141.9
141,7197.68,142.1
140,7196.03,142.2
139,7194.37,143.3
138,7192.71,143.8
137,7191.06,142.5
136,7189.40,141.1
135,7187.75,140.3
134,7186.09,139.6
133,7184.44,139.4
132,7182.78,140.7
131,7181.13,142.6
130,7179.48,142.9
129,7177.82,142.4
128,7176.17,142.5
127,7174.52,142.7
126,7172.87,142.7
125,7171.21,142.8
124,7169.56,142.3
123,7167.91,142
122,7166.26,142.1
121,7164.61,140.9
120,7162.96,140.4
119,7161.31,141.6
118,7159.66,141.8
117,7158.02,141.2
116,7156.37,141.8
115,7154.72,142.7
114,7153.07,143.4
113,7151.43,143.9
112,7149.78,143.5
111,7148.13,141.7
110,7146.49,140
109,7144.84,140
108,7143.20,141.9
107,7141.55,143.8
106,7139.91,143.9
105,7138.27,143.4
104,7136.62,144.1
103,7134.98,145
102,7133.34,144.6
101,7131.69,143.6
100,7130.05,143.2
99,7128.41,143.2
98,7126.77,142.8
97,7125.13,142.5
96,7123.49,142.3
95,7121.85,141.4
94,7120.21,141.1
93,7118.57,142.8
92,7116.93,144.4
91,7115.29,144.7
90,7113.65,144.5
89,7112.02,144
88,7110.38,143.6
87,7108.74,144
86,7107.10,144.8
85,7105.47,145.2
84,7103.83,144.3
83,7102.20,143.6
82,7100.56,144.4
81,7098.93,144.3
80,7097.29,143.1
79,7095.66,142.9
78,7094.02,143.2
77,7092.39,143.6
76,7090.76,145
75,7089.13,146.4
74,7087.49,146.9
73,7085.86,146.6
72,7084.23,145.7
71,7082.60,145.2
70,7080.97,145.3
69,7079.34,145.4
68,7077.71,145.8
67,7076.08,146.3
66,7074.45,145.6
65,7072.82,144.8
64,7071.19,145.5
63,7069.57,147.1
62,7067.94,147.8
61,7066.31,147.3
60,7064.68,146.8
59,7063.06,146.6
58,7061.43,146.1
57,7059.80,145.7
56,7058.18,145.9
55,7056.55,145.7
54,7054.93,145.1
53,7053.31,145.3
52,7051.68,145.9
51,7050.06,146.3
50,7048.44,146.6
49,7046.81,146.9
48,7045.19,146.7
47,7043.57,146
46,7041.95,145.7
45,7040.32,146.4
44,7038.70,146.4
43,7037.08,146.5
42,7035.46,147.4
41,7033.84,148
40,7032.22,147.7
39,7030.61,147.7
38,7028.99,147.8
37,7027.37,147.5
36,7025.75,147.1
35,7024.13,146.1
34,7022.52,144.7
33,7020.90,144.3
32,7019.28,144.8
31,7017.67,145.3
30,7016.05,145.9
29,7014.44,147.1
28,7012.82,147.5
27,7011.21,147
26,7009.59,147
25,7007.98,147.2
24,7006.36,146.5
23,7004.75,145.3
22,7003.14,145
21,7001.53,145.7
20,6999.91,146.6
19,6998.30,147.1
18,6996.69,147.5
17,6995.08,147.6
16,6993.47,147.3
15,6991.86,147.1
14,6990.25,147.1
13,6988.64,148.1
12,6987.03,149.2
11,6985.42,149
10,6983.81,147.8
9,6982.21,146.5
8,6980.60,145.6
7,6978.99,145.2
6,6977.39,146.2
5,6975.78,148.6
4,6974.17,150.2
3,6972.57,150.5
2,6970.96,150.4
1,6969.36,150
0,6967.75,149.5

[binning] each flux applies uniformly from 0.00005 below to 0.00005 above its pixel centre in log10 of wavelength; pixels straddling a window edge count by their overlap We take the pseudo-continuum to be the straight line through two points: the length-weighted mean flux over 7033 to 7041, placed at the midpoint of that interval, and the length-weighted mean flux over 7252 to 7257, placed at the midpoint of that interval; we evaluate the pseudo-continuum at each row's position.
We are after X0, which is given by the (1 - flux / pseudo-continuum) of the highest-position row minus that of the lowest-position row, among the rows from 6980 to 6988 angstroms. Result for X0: -0.026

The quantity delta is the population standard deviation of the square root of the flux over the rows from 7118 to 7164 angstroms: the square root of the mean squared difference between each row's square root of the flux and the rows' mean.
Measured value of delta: 0.055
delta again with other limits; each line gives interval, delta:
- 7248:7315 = 0.050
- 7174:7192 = 0.053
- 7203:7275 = 0.062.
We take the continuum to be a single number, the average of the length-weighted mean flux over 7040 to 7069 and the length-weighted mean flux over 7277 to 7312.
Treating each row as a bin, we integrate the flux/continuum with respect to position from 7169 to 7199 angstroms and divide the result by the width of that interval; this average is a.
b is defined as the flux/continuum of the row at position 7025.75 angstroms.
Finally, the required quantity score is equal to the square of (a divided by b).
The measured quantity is 0.93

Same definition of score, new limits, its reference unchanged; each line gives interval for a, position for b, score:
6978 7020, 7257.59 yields 1.12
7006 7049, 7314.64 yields 1.11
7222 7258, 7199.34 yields 0.97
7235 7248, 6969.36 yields 0.87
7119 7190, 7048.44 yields 0.94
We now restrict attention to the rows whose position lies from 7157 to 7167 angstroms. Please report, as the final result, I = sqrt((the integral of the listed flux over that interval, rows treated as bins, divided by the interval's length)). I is 11.9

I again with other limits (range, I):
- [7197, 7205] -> 11.9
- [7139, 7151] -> 11.9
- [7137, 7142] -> 12.0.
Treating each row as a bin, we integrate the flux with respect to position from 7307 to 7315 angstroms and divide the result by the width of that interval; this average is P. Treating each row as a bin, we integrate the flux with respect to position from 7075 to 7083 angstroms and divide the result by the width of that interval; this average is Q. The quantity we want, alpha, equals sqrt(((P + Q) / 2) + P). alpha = 16.8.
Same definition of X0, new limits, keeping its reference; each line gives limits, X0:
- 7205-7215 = -0.021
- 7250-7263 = -0.010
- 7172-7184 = 0.012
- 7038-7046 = -0.004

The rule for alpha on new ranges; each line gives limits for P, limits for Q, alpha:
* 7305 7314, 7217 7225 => 16.7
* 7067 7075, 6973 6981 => 17.1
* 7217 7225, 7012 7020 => 16.8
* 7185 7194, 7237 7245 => 16.8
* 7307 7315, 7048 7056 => 16.8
